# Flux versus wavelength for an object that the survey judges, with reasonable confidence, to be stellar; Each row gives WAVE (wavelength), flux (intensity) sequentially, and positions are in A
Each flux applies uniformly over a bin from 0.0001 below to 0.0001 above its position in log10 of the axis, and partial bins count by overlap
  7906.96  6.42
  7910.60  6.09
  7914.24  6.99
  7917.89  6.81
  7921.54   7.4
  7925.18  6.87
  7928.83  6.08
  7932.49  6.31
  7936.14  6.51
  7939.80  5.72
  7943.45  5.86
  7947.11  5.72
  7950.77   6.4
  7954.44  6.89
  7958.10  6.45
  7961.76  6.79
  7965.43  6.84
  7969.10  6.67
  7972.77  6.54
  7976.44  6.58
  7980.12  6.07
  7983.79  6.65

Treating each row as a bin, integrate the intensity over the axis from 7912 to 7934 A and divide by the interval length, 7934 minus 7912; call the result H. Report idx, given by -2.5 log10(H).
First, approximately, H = 6.74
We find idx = -2.07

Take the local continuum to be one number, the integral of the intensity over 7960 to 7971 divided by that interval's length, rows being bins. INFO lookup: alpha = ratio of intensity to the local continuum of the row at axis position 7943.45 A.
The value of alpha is 0.87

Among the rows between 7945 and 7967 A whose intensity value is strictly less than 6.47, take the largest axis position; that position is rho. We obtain 7958.10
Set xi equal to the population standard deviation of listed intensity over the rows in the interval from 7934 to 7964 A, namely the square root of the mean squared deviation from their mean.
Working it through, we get 0.44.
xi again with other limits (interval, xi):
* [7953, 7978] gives 0.15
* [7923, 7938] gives 0.29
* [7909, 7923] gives 0.47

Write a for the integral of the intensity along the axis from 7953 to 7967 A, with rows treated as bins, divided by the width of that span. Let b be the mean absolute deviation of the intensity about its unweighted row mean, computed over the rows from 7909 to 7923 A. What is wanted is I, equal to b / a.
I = 0.055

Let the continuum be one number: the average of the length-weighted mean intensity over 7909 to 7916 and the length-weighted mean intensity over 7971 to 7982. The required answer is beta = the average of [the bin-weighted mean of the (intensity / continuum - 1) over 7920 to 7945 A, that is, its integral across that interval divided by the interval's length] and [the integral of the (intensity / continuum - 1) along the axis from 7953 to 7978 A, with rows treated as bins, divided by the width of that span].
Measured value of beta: 0.009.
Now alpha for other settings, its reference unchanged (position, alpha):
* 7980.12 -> 0.90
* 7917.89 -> 1.01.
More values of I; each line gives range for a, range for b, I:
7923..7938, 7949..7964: 0.032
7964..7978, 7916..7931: 0.053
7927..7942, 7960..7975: 0.017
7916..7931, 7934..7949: 0.041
